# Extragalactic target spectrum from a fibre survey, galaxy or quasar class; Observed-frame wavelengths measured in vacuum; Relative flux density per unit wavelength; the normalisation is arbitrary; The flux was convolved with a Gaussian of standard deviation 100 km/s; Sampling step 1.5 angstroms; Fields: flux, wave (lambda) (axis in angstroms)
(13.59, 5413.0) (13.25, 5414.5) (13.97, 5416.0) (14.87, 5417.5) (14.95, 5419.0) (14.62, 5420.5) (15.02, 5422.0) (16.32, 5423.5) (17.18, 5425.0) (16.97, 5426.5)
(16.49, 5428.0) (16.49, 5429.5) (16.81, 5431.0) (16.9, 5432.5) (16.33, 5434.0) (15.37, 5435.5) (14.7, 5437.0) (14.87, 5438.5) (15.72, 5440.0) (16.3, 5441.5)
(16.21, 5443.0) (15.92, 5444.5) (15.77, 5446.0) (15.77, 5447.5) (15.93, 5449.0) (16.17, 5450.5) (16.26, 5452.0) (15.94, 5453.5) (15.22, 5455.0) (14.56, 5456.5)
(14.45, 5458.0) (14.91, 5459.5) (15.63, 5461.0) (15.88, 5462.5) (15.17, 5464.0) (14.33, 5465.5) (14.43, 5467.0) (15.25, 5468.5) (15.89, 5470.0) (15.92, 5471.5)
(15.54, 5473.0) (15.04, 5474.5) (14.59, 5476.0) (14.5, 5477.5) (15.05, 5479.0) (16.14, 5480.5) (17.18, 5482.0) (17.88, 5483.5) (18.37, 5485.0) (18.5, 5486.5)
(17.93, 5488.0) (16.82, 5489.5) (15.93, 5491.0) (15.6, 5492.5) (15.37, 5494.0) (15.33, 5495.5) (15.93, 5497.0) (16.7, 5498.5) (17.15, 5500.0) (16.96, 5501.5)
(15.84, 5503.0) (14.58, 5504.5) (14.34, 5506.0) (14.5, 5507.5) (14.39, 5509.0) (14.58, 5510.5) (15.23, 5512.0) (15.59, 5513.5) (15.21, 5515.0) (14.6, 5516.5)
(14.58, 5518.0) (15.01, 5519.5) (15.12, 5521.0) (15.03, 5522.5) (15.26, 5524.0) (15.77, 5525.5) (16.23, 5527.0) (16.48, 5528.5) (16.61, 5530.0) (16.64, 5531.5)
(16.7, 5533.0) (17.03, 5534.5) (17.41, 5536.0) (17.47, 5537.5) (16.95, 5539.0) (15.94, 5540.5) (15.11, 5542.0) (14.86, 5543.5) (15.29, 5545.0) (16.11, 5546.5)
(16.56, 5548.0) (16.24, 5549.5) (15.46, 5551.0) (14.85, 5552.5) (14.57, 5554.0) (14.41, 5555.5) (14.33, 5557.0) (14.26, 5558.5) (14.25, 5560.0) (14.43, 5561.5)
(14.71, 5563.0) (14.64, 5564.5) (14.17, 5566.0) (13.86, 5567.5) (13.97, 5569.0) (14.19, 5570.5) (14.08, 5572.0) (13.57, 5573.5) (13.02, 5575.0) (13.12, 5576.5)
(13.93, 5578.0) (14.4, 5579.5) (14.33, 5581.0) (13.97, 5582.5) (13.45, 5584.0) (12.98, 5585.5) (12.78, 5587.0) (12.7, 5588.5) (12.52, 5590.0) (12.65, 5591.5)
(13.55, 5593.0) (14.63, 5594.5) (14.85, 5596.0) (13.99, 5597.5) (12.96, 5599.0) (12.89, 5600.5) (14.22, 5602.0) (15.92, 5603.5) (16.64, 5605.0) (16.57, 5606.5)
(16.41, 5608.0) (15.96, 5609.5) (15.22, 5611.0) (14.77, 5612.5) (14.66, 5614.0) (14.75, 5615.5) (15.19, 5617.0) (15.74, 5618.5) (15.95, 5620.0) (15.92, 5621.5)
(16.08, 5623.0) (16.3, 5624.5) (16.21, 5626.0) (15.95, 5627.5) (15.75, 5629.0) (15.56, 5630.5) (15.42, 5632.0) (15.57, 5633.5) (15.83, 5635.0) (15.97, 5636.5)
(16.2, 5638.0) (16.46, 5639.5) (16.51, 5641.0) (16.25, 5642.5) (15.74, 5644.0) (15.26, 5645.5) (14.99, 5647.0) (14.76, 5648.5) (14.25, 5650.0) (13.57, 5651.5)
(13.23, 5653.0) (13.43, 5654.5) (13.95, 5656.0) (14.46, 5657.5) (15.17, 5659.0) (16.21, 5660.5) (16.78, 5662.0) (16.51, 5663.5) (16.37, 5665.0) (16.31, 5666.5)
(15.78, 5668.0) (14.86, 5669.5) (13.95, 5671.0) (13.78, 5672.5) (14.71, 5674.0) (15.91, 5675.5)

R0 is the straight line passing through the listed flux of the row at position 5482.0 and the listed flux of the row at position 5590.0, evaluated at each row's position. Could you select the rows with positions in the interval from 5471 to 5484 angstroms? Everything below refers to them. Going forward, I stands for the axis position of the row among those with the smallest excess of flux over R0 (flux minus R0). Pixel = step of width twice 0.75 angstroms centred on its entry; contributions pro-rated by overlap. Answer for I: 5477.5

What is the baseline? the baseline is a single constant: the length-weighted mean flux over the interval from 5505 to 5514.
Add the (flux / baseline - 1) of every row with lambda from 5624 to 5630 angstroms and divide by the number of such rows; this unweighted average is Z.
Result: 0.09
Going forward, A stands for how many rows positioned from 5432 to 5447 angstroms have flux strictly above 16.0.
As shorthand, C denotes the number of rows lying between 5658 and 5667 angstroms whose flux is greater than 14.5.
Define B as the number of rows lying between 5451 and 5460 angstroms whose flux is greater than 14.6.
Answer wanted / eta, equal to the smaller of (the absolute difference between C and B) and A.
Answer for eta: 2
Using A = 4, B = 4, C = 6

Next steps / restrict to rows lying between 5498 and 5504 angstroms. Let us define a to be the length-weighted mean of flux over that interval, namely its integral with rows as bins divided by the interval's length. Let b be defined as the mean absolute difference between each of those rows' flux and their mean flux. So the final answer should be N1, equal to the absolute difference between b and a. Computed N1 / 16.2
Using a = 16.6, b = 0.41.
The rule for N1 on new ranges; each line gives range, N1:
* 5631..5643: 15.7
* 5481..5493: 16.4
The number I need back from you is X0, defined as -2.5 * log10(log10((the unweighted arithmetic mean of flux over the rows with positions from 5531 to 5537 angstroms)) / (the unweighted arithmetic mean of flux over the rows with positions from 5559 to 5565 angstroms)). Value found 2.68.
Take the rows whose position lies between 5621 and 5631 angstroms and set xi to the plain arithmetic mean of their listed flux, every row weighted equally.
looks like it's 16.0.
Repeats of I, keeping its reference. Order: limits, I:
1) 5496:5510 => 5506.0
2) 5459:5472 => 5465.5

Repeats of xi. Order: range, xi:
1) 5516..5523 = 14.9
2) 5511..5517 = 15.2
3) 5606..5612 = 16.0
